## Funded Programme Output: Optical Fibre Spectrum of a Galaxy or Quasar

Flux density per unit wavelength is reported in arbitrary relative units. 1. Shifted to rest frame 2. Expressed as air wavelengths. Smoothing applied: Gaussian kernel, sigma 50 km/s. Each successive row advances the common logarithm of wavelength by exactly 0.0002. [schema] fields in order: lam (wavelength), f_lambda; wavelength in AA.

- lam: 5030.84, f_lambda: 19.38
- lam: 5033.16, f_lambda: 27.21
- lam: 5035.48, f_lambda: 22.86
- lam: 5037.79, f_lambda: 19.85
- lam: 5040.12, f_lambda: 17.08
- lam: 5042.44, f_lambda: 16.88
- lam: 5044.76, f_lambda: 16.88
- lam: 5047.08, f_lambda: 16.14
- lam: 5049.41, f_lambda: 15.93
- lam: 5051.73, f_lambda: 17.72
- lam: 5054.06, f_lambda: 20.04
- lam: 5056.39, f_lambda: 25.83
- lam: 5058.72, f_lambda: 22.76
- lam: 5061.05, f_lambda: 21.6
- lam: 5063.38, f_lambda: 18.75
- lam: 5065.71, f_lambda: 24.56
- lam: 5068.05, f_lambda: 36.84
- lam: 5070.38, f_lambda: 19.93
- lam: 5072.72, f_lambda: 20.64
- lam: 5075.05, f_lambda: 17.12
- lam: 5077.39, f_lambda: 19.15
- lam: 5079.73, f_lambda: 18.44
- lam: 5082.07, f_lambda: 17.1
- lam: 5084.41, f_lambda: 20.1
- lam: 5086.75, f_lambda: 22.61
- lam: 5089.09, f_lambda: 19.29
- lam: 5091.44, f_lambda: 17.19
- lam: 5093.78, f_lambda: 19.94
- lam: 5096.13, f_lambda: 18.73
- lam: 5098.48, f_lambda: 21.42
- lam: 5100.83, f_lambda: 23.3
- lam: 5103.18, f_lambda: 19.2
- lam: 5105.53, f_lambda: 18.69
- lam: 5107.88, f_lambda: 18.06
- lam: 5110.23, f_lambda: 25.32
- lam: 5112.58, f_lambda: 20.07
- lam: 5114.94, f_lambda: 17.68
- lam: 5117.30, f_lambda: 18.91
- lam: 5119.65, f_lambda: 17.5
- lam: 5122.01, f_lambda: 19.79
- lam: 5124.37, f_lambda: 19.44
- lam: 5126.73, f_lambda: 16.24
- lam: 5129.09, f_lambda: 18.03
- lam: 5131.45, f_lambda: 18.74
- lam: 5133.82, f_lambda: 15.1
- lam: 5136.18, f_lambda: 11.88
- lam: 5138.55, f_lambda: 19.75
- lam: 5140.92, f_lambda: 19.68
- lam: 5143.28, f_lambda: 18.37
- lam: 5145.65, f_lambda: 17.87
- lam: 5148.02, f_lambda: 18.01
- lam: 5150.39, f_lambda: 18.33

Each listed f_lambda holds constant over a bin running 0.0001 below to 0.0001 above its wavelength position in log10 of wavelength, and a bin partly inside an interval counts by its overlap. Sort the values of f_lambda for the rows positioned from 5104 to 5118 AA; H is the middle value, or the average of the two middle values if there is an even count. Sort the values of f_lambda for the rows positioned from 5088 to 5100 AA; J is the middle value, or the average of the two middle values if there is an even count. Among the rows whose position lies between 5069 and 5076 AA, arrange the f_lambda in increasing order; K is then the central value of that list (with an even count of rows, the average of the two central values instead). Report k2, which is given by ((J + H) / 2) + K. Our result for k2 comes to 39.0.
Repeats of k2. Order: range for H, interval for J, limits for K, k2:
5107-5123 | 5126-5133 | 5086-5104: 38.1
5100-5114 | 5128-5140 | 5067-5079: 38.8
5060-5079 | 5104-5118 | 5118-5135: 37.6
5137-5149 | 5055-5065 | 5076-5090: 39.5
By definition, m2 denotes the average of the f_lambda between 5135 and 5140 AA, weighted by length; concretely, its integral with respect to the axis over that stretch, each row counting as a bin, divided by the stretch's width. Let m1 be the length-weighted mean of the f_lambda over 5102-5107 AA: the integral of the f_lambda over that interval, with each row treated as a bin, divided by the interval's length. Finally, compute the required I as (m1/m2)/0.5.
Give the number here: 2.4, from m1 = 18.9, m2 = 16.0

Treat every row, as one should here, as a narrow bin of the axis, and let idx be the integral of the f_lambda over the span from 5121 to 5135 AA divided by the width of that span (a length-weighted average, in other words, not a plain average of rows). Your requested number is 18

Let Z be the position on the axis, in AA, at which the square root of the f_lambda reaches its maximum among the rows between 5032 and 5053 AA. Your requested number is 5033.16 AA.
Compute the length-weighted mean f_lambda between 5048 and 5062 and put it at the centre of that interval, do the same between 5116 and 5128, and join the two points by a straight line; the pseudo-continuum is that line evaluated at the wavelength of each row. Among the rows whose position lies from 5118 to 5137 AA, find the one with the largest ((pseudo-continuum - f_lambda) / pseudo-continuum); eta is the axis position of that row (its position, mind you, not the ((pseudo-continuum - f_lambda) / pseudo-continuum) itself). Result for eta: 5136.18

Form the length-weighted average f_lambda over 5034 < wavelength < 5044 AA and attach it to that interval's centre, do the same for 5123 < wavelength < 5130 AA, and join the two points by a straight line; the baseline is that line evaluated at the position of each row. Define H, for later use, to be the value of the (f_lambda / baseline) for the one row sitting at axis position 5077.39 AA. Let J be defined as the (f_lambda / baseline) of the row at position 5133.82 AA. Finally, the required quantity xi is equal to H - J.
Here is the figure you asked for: 0.2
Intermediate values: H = 1.02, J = 0.85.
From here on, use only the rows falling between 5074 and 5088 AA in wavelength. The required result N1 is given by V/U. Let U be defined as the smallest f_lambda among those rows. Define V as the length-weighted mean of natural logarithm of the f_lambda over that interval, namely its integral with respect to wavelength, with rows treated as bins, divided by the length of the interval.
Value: 0.172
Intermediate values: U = 17.1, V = 2.95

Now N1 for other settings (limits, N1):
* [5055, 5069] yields 0.170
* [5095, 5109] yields 0.165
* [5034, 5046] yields 0.174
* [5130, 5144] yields 0.238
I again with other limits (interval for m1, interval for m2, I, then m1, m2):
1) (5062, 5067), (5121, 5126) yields 2.3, 22.0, 19.3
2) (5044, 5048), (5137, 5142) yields 1.7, 16.5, 19.1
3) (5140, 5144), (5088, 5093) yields 2.1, 19.1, 18.4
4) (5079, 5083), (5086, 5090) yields 1.7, 17.7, 20.9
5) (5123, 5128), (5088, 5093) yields 2.0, 17.9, 18.4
